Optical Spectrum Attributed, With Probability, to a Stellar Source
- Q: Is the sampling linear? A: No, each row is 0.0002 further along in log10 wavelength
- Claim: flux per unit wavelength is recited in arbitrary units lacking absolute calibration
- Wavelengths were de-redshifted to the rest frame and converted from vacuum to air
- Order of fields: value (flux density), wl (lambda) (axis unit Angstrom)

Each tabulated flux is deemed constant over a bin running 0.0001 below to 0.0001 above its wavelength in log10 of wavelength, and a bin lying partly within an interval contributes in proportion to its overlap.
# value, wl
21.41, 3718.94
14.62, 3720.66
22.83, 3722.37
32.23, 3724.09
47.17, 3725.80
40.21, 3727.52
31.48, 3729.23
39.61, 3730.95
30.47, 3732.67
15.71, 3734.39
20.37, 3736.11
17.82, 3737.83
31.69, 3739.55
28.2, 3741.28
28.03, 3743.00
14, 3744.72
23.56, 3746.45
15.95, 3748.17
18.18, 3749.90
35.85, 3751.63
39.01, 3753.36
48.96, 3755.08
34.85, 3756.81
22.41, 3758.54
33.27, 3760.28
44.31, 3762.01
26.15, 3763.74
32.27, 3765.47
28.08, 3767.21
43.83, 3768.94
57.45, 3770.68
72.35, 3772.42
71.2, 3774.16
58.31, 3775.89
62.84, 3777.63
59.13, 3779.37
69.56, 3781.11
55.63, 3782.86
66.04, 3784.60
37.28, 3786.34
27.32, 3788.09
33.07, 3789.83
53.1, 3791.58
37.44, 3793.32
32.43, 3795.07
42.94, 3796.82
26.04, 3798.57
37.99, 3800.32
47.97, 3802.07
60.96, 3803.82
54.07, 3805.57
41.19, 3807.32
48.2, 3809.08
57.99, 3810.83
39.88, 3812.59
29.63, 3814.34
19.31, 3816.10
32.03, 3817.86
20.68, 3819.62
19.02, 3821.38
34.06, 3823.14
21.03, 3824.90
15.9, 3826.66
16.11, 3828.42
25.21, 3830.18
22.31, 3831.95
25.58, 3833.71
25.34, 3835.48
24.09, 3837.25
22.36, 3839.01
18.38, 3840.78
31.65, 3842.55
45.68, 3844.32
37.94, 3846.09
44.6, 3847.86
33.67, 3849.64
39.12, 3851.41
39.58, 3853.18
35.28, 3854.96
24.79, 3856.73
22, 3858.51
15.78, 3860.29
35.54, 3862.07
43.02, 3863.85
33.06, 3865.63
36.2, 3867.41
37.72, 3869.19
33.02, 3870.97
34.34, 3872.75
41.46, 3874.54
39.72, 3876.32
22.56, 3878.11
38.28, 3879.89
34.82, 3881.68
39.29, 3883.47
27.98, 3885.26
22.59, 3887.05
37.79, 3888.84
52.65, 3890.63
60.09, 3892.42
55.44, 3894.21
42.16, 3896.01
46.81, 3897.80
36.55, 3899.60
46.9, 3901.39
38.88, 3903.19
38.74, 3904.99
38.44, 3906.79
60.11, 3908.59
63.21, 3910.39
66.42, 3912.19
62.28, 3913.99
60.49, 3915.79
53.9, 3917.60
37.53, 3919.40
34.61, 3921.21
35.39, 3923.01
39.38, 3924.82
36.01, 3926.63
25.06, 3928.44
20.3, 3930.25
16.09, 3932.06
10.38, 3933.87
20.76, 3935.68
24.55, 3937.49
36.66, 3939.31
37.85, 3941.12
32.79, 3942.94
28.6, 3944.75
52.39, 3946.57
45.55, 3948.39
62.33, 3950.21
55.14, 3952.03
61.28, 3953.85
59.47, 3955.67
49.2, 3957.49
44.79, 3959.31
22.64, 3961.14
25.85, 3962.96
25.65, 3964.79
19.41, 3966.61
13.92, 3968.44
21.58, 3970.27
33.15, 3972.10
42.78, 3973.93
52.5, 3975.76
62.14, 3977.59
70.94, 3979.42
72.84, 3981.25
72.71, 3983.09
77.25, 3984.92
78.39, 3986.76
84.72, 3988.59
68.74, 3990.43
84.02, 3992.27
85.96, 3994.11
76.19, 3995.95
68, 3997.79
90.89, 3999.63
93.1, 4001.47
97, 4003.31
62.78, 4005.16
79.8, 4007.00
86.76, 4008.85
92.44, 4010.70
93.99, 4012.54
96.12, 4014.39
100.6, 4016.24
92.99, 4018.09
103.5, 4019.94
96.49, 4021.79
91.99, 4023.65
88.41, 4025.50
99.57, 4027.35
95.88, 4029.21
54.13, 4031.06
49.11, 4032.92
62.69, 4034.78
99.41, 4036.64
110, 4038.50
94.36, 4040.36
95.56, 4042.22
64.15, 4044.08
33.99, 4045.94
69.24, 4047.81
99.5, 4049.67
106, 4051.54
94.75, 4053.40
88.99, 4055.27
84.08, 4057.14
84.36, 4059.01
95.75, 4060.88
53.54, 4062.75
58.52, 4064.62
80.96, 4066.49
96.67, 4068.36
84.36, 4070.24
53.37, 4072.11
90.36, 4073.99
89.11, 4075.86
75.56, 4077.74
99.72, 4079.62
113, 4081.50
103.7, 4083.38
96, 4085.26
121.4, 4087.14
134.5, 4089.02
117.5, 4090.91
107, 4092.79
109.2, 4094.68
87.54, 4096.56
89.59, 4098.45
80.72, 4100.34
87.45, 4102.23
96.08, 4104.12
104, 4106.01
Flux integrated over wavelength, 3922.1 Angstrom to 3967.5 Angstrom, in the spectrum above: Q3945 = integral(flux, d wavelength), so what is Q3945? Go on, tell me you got 1613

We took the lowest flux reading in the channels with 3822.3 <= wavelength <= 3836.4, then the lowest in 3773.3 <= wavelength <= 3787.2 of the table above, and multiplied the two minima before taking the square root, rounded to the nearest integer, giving 24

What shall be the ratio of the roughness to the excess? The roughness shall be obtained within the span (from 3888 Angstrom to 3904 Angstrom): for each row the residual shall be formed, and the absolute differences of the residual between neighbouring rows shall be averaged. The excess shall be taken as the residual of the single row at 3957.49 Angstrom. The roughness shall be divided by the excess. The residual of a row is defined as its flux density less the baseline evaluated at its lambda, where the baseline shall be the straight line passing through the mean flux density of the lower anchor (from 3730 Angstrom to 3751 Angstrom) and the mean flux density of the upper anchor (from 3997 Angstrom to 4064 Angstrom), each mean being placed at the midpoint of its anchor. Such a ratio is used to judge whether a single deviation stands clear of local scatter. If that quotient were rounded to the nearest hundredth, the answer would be -0.45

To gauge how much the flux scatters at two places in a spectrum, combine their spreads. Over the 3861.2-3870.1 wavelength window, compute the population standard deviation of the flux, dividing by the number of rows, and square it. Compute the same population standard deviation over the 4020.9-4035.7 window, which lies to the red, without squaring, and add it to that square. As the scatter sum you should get 31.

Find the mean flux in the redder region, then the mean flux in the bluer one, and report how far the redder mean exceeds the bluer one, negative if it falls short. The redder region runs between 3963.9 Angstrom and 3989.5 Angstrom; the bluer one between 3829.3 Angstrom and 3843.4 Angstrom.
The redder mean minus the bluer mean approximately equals 28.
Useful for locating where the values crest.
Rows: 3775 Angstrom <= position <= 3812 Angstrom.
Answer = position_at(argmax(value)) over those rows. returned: 3781.11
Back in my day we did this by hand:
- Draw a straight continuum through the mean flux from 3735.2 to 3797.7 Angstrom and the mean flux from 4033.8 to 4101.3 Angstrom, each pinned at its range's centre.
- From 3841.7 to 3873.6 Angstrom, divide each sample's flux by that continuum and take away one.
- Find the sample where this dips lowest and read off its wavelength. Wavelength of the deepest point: 3860.29 Angstrom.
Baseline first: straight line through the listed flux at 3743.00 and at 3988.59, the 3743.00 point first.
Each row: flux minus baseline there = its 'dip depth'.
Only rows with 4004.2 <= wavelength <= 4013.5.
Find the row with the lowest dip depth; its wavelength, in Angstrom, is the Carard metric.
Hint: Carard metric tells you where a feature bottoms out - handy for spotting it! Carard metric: 4005.16 Angstrom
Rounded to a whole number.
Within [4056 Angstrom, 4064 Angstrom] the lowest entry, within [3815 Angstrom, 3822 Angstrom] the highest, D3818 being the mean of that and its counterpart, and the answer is 43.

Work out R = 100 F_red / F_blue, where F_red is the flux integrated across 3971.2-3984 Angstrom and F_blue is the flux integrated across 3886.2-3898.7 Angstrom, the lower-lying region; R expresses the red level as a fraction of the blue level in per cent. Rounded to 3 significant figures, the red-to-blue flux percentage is 131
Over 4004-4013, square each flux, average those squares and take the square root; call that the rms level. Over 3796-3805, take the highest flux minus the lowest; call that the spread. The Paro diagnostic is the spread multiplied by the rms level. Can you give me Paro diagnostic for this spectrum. 2931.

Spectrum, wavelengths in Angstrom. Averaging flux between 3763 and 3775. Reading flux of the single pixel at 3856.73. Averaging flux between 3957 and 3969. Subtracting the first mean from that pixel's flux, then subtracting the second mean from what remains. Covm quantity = -51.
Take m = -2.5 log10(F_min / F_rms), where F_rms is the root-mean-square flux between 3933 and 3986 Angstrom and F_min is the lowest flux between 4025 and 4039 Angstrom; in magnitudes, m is -0.1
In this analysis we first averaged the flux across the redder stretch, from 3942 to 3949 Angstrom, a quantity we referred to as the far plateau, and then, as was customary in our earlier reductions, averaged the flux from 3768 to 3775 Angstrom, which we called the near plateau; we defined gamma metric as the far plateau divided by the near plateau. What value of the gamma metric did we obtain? 0.65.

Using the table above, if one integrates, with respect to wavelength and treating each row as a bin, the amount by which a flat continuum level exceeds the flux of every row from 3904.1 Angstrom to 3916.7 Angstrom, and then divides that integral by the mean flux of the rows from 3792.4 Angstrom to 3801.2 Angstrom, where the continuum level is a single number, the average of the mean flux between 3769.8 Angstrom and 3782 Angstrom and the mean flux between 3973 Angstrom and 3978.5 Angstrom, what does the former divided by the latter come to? 1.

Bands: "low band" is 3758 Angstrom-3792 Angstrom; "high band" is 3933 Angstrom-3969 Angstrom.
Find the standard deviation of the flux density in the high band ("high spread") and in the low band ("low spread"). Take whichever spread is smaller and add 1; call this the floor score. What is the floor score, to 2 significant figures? 17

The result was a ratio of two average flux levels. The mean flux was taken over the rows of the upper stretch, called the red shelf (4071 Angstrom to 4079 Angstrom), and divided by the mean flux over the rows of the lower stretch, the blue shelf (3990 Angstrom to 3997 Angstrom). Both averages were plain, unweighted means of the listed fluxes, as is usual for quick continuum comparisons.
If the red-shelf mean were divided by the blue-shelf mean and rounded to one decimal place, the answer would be 1.0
